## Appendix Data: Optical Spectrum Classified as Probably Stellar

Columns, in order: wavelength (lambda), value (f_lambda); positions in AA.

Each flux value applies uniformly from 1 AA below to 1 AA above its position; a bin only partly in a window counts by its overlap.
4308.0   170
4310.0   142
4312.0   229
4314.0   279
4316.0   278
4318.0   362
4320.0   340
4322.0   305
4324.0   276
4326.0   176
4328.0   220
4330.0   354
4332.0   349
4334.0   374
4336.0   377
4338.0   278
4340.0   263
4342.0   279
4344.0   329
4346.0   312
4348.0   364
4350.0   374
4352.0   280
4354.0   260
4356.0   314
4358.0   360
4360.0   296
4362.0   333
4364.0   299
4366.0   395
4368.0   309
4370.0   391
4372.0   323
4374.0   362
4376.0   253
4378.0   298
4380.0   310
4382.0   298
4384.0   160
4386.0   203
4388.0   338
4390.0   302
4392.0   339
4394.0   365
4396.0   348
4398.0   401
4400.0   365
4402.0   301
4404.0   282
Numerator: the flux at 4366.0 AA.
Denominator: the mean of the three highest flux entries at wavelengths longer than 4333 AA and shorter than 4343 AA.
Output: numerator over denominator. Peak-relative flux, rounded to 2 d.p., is 1.15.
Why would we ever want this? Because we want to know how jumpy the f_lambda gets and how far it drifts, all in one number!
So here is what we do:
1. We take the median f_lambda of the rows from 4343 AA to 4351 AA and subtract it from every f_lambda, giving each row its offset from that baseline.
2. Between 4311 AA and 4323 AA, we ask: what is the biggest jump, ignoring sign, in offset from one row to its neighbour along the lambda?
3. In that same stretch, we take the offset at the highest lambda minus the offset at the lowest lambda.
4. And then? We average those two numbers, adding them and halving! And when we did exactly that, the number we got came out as 80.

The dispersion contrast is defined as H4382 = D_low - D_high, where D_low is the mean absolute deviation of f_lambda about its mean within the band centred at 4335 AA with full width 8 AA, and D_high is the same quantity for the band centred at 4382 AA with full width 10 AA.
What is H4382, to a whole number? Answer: -25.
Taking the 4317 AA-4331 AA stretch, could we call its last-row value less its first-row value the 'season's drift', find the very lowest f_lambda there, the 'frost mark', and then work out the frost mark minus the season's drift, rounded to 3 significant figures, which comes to 184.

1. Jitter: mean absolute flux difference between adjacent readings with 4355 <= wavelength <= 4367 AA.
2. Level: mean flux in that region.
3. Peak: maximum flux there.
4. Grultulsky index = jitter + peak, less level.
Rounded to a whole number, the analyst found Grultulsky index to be 118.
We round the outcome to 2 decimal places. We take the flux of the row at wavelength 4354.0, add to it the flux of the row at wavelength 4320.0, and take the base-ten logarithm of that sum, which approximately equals 2.78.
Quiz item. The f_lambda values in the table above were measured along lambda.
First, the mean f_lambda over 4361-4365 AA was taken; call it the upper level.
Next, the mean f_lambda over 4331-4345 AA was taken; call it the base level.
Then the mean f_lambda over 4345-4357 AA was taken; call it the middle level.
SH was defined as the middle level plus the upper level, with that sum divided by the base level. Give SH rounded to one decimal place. 2.0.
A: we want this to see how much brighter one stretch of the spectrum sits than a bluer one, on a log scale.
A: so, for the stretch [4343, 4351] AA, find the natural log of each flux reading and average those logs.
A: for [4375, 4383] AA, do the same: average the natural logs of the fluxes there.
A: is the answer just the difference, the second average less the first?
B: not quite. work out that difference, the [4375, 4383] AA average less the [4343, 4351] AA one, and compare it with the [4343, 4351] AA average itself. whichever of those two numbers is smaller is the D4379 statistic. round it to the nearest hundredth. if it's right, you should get -0.17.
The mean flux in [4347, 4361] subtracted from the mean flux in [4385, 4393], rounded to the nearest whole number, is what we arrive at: -26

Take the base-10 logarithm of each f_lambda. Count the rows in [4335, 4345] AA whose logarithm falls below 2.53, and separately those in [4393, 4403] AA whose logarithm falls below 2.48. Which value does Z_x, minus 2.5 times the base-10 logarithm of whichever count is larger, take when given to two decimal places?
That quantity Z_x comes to -1.51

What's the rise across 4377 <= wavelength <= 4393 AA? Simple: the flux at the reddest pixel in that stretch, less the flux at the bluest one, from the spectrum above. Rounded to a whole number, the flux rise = 41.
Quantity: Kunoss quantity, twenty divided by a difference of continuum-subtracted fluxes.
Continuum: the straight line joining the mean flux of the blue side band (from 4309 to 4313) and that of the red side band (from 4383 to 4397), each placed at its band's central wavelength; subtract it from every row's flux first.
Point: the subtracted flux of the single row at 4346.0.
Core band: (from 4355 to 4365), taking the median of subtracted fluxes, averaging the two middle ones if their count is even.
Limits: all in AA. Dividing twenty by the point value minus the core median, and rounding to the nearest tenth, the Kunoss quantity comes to 1.7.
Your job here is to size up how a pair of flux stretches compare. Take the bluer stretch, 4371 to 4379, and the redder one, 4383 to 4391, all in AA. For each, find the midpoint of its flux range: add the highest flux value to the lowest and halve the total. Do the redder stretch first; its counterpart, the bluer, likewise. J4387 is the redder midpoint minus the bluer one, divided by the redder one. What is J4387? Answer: -0.23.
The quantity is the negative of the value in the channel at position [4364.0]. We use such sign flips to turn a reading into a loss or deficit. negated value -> -299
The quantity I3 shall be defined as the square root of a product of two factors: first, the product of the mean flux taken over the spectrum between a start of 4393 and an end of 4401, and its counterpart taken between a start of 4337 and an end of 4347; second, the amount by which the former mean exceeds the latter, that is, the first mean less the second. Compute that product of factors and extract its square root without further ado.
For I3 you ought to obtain 2895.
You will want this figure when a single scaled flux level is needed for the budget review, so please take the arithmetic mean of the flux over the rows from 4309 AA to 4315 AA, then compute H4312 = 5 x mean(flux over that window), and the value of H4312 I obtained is 1083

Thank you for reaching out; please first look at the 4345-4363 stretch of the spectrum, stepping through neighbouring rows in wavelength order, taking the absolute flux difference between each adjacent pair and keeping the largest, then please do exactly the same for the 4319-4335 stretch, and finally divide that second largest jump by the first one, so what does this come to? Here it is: 1.4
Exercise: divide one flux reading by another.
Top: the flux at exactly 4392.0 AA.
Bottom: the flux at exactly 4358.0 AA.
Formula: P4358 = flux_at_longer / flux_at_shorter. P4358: 0.94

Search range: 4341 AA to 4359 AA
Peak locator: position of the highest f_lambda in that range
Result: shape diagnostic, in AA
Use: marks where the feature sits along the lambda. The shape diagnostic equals 4350.0 AA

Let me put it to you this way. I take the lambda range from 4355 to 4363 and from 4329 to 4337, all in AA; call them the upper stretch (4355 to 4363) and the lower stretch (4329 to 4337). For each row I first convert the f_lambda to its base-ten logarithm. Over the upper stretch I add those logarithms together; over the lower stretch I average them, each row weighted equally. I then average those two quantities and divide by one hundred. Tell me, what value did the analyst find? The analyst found 0.0630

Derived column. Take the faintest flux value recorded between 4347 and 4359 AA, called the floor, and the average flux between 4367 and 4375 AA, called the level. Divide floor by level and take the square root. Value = 0.867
